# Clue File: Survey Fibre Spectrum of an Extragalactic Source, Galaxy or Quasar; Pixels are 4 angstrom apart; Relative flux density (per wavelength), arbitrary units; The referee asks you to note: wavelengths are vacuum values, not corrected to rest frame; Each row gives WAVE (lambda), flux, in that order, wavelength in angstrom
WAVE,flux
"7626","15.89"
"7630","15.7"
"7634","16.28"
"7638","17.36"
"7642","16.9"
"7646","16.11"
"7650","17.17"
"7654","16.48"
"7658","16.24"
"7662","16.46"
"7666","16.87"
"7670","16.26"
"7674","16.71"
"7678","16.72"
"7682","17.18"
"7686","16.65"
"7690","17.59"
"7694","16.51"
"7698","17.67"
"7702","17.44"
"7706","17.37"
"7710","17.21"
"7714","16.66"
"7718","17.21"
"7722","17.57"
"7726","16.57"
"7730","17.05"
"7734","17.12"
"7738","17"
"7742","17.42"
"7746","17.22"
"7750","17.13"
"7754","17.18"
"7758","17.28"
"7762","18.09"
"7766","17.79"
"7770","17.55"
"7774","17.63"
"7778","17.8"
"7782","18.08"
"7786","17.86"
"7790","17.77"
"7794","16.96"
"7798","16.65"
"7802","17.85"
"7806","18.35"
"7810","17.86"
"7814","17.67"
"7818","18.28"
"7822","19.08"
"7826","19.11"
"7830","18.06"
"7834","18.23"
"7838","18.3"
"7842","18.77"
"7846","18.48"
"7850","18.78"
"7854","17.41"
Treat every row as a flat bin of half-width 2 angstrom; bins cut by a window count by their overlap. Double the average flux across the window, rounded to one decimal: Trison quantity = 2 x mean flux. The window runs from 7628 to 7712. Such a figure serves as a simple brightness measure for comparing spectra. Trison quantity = 33.6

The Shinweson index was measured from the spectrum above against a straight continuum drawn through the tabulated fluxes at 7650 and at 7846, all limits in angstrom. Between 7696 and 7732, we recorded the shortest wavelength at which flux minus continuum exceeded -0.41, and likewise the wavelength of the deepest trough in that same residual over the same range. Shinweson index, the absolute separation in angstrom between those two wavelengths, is 28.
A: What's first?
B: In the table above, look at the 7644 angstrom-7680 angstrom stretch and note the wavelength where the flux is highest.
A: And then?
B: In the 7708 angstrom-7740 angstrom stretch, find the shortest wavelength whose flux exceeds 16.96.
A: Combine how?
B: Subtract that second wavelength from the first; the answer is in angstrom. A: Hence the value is -60 angstrom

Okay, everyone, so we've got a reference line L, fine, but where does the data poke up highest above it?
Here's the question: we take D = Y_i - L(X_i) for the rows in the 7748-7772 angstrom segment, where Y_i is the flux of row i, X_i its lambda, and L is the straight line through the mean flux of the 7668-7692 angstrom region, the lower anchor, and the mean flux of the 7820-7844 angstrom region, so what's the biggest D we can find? 0.30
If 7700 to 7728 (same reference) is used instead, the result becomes 0.34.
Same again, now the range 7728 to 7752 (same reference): -0.14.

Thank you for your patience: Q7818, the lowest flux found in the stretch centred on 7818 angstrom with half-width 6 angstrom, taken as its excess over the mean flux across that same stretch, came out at -0.7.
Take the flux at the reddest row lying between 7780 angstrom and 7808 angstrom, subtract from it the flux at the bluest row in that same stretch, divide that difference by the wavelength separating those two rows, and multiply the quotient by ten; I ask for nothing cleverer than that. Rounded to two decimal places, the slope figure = 0.11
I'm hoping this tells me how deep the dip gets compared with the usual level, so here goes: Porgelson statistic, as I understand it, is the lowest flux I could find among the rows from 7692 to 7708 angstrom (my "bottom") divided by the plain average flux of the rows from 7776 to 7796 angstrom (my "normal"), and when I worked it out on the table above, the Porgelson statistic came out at 0.933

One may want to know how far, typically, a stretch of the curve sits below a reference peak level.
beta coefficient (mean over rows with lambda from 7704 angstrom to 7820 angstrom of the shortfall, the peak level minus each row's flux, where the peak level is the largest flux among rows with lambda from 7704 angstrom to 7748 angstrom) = 0.1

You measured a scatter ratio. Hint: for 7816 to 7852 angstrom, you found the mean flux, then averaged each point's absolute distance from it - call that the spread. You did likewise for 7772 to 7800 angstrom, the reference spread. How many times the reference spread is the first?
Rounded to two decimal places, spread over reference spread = 0.79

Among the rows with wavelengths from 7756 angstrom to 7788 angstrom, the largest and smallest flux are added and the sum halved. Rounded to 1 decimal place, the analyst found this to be 17.7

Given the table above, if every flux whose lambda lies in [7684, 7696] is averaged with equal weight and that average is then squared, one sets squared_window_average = 286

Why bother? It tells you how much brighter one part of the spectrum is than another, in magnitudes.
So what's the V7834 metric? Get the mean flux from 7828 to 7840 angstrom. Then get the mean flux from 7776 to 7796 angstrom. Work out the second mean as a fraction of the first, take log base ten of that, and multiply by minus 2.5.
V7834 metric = 0.03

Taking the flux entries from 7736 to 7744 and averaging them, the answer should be 17.2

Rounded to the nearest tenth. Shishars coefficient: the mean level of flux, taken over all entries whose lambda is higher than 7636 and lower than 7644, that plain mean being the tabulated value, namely 17.1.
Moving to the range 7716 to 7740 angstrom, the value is 17.1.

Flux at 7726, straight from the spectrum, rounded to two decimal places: 16.57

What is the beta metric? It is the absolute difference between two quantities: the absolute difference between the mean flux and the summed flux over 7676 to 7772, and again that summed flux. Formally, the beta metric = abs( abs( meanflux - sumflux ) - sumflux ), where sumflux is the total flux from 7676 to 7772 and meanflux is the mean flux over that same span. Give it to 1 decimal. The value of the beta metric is 17.2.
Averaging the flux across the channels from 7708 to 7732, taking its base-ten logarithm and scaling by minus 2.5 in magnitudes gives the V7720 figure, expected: -3.08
